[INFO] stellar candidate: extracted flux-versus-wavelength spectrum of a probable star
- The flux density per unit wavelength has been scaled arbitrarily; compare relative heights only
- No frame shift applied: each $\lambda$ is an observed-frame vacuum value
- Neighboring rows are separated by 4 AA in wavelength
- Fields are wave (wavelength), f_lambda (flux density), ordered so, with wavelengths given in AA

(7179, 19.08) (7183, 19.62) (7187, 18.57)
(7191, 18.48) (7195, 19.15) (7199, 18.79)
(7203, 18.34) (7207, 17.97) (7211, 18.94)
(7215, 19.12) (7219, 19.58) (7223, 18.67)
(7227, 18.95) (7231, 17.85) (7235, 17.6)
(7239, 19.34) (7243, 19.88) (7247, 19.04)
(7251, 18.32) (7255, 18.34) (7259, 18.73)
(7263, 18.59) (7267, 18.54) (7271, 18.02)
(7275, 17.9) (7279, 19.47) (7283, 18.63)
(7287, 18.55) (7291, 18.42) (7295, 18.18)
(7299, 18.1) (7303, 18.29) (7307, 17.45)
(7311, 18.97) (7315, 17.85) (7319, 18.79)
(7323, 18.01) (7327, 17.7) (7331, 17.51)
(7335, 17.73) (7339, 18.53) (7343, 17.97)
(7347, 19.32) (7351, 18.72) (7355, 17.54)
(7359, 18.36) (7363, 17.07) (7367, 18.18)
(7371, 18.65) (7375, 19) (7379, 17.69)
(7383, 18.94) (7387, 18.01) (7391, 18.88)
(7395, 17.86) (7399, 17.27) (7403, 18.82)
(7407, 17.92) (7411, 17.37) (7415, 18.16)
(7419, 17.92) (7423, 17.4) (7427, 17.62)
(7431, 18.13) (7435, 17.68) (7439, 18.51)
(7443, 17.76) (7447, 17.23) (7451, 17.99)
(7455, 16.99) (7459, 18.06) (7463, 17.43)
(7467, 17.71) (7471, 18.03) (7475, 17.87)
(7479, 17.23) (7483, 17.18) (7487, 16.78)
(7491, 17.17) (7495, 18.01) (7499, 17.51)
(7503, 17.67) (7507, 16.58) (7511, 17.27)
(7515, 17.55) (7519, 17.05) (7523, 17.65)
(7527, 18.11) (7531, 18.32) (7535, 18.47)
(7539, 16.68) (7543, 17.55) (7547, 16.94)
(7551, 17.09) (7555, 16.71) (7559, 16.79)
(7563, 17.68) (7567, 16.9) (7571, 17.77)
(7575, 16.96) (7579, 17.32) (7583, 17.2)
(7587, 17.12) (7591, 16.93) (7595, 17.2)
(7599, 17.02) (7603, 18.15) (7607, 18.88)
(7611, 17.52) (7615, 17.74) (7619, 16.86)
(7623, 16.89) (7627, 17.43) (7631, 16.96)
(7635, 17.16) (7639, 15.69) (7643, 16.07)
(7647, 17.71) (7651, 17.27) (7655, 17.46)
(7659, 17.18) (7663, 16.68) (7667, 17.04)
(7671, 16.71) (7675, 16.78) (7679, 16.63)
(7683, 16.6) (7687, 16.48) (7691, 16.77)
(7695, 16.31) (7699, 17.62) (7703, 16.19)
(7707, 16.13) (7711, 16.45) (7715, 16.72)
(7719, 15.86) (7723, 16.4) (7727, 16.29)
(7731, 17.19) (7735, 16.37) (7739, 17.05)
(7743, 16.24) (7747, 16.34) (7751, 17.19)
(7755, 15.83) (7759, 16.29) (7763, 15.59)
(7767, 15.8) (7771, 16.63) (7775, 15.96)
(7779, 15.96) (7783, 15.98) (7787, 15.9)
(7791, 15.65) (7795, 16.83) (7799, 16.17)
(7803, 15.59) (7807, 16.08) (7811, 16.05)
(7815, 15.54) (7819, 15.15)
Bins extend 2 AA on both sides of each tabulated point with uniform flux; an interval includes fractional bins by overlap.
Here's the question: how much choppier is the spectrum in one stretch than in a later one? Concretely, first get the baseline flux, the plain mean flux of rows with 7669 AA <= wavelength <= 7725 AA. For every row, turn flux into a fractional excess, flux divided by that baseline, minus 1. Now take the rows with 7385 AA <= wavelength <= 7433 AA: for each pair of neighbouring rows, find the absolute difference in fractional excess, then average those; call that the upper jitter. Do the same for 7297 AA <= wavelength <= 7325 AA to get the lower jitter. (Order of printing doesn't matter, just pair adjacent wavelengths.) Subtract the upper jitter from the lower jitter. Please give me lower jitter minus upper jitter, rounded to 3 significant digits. 0.0117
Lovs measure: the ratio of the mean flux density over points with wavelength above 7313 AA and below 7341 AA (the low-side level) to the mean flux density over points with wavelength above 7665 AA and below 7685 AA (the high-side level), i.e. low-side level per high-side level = 1.08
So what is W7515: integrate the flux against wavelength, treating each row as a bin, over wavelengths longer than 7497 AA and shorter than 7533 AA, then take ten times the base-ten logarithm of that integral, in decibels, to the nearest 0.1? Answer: 28.0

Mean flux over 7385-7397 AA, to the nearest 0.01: 18.25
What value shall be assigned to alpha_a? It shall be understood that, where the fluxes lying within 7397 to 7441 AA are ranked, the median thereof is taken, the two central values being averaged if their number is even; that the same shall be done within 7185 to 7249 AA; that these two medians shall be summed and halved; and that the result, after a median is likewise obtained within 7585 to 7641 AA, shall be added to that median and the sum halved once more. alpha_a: 17.8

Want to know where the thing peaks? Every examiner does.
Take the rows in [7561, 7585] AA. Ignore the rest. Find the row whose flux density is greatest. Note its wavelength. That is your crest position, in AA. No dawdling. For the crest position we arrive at 7571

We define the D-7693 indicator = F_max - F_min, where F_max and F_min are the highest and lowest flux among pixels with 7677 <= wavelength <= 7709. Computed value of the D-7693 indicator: 1.5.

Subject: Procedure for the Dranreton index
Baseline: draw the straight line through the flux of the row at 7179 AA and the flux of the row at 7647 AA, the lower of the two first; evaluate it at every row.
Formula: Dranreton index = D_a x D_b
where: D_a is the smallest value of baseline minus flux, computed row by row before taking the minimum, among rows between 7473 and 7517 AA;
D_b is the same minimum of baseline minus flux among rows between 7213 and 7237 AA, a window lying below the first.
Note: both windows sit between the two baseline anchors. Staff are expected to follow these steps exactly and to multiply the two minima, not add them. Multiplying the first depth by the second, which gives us -0.1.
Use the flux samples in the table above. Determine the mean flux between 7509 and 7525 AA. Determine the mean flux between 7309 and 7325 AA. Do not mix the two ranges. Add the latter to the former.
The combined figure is 35.8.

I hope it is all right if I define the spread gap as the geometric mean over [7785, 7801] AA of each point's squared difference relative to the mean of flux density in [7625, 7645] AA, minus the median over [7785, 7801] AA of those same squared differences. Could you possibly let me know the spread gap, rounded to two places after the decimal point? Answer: -0.16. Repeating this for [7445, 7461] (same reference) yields -0.45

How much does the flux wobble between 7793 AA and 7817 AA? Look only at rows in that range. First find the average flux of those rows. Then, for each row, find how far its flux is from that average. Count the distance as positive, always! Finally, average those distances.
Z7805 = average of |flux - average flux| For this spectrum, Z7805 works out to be 0.32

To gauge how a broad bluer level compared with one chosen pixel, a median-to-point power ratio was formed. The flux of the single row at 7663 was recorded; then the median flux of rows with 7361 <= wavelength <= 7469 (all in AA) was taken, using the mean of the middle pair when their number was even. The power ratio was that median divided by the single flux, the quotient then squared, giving 1.15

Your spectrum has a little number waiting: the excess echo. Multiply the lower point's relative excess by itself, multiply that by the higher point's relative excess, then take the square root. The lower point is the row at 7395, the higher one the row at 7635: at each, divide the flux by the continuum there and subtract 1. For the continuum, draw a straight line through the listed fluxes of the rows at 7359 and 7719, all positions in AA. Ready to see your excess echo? 0.003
